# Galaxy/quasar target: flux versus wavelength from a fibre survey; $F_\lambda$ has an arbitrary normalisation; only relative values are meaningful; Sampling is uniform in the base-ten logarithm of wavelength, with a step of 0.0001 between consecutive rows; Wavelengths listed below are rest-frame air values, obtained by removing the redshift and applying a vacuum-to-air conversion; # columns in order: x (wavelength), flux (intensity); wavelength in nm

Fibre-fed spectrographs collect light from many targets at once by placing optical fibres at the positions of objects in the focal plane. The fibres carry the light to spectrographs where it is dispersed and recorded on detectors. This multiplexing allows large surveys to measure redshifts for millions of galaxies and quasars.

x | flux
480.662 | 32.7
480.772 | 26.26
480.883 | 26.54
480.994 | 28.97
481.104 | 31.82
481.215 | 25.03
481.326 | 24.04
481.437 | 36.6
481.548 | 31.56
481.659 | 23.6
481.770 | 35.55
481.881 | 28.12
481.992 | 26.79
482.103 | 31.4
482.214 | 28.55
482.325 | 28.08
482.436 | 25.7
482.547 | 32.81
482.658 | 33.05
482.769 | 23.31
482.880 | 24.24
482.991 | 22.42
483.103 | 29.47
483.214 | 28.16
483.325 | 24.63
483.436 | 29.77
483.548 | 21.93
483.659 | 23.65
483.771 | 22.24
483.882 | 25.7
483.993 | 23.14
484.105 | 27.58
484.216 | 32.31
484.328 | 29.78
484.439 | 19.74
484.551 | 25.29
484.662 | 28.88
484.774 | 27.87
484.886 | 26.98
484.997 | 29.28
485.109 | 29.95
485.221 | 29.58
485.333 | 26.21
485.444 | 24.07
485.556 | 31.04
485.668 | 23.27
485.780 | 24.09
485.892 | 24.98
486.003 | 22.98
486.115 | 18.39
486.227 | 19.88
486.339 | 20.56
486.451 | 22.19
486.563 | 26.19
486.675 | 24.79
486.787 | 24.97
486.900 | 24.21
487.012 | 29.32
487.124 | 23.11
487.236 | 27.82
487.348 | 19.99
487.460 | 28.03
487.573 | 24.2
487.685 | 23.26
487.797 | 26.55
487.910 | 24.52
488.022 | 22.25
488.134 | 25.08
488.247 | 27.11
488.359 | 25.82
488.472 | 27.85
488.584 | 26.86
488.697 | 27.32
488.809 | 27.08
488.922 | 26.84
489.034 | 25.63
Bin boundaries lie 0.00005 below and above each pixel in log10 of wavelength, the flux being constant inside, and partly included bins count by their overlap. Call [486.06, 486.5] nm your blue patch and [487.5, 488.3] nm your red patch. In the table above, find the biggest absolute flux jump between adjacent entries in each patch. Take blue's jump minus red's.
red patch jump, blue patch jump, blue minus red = -1.7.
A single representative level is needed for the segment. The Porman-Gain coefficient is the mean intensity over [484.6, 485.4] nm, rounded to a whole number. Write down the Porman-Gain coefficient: 28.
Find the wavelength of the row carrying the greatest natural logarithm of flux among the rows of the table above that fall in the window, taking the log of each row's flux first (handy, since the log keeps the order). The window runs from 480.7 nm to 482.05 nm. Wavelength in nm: 481.437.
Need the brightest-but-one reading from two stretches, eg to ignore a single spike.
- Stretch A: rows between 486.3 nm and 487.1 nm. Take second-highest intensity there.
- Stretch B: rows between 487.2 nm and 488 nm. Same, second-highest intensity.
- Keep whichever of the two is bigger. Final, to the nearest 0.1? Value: 27.8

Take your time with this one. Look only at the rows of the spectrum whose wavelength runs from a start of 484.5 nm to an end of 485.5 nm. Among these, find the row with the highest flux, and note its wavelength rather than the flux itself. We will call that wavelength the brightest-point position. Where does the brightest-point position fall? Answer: 485.109 nm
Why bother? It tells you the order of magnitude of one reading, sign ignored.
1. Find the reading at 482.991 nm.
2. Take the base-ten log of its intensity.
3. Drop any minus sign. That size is 1.35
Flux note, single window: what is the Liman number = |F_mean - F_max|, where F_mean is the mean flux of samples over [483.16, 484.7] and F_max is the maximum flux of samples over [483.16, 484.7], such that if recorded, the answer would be 6.4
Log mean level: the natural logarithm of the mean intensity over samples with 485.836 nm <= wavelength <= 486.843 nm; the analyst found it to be 3.13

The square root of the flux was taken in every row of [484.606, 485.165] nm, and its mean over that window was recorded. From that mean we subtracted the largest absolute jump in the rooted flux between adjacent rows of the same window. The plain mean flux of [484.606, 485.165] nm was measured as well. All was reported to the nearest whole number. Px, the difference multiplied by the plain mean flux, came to 147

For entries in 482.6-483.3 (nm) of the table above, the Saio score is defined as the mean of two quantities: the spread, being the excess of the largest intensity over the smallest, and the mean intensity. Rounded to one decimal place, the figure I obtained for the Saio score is 18.7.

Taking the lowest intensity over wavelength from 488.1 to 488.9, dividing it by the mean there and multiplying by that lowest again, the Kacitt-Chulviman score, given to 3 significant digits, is 23.5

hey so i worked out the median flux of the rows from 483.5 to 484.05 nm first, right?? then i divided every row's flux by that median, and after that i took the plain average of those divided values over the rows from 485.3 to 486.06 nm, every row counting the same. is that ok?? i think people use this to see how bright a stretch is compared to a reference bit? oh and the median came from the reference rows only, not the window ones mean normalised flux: 1.09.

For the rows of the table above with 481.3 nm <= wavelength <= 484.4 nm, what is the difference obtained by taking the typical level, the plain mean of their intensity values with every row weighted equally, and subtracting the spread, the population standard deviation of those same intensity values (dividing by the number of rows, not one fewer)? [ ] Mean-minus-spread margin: 23.6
